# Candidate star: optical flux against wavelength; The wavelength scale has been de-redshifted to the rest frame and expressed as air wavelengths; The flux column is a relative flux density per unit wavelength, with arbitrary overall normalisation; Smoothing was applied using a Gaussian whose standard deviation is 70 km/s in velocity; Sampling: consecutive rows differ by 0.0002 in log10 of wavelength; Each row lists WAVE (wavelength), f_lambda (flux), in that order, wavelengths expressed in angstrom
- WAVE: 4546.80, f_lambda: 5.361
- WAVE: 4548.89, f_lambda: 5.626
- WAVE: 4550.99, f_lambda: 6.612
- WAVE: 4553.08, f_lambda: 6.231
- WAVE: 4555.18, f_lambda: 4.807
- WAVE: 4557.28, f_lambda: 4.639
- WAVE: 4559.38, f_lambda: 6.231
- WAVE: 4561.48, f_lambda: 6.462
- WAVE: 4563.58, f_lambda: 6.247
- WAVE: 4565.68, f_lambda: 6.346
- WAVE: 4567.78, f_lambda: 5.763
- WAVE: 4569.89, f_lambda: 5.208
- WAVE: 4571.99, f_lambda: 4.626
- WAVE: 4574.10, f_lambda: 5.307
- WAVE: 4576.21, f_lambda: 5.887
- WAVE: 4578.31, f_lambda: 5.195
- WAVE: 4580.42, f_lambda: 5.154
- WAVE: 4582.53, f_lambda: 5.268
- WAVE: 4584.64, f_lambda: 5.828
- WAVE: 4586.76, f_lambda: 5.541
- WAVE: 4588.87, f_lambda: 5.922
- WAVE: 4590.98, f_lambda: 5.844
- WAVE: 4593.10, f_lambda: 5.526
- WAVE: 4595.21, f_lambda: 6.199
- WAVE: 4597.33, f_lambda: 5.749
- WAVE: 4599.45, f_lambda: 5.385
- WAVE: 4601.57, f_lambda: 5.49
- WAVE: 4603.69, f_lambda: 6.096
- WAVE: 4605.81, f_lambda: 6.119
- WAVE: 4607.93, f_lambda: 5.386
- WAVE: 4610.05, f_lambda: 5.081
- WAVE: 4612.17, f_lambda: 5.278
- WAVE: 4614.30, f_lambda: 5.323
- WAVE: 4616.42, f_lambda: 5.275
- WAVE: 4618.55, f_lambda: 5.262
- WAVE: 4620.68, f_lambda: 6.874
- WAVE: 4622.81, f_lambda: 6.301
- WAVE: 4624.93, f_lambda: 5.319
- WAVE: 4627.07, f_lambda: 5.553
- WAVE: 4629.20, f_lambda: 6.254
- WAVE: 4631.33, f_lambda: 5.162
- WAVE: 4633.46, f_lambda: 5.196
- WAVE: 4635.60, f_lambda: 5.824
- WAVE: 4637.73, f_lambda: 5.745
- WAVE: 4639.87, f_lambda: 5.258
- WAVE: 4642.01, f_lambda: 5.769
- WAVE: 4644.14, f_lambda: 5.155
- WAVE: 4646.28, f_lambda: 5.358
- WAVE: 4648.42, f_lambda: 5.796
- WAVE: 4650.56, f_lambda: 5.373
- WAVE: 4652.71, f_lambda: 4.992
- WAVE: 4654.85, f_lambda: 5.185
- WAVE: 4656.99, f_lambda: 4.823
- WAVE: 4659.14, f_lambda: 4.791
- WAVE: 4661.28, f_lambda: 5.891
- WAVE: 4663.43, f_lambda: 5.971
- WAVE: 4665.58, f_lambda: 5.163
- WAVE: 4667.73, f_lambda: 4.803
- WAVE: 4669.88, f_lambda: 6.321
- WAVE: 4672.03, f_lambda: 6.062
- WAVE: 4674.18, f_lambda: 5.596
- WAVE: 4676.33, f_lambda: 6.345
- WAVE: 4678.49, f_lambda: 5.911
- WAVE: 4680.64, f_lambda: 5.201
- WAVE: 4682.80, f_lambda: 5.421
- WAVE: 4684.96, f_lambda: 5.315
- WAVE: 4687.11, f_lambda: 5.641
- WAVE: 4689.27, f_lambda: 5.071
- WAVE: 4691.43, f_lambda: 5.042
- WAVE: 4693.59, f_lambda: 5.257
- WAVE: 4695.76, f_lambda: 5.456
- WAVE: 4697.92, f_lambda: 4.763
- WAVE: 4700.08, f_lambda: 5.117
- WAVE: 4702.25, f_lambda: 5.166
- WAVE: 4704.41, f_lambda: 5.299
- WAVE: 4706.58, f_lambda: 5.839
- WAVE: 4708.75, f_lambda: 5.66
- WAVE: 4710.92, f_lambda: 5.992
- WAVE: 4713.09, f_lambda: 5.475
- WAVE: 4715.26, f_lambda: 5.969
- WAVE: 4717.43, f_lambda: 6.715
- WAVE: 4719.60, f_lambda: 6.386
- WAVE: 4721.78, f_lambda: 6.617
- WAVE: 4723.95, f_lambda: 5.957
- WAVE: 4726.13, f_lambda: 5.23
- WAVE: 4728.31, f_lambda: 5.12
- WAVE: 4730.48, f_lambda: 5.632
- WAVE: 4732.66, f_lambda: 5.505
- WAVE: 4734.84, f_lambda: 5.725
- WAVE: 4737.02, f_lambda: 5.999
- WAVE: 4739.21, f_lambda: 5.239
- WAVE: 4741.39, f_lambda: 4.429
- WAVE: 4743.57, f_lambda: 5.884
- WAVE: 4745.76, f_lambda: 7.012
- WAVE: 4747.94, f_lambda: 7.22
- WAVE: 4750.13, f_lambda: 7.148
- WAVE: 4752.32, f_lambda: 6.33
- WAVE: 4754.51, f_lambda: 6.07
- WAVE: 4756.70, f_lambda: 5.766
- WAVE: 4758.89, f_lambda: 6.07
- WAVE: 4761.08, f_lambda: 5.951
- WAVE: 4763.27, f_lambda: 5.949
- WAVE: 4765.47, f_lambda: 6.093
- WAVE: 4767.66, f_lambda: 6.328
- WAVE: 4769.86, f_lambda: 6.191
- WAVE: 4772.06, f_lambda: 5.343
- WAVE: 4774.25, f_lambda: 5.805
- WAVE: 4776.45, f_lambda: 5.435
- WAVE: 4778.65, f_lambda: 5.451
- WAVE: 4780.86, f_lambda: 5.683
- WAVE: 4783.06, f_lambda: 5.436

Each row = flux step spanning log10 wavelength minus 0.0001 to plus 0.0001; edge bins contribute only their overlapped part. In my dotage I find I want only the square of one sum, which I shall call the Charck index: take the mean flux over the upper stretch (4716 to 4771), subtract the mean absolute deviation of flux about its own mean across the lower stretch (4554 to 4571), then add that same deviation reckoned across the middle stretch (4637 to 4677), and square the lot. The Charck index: 34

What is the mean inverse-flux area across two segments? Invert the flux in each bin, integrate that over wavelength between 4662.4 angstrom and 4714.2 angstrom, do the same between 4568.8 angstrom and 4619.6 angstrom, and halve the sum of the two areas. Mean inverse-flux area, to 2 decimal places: 9.38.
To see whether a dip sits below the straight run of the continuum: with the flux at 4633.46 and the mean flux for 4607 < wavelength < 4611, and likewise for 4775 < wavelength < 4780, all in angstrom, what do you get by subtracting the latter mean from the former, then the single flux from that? -5.4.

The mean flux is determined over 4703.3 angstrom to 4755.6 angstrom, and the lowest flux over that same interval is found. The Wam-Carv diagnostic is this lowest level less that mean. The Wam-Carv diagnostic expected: -1.5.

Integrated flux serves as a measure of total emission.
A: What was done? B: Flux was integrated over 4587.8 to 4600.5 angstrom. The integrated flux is 73.3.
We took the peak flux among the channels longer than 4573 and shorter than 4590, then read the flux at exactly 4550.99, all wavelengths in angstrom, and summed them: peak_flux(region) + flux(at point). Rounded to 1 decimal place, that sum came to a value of 12.5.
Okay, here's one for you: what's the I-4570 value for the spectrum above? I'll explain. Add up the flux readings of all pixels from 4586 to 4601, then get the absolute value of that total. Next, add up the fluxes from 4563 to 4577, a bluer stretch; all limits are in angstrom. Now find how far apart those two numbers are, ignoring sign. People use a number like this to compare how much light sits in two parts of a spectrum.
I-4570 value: 1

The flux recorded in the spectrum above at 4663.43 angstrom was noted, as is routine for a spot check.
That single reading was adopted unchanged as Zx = 5.971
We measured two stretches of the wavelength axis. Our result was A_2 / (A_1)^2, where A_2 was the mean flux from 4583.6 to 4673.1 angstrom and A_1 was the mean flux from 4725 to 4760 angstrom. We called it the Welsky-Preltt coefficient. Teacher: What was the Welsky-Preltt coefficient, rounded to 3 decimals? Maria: 0.160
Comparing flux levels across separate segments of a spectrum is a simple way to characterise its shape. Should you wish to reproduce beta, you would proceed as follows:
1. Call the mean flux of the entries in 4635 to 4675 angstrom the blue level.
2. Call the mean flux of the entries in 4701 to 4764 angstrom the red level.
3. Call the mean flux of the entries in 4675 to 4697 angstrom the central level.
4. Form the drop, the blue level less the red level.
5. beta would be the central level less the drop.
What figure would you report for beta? 5.91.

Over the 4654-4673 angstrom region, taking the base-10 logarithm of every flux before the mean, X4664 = 0.734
